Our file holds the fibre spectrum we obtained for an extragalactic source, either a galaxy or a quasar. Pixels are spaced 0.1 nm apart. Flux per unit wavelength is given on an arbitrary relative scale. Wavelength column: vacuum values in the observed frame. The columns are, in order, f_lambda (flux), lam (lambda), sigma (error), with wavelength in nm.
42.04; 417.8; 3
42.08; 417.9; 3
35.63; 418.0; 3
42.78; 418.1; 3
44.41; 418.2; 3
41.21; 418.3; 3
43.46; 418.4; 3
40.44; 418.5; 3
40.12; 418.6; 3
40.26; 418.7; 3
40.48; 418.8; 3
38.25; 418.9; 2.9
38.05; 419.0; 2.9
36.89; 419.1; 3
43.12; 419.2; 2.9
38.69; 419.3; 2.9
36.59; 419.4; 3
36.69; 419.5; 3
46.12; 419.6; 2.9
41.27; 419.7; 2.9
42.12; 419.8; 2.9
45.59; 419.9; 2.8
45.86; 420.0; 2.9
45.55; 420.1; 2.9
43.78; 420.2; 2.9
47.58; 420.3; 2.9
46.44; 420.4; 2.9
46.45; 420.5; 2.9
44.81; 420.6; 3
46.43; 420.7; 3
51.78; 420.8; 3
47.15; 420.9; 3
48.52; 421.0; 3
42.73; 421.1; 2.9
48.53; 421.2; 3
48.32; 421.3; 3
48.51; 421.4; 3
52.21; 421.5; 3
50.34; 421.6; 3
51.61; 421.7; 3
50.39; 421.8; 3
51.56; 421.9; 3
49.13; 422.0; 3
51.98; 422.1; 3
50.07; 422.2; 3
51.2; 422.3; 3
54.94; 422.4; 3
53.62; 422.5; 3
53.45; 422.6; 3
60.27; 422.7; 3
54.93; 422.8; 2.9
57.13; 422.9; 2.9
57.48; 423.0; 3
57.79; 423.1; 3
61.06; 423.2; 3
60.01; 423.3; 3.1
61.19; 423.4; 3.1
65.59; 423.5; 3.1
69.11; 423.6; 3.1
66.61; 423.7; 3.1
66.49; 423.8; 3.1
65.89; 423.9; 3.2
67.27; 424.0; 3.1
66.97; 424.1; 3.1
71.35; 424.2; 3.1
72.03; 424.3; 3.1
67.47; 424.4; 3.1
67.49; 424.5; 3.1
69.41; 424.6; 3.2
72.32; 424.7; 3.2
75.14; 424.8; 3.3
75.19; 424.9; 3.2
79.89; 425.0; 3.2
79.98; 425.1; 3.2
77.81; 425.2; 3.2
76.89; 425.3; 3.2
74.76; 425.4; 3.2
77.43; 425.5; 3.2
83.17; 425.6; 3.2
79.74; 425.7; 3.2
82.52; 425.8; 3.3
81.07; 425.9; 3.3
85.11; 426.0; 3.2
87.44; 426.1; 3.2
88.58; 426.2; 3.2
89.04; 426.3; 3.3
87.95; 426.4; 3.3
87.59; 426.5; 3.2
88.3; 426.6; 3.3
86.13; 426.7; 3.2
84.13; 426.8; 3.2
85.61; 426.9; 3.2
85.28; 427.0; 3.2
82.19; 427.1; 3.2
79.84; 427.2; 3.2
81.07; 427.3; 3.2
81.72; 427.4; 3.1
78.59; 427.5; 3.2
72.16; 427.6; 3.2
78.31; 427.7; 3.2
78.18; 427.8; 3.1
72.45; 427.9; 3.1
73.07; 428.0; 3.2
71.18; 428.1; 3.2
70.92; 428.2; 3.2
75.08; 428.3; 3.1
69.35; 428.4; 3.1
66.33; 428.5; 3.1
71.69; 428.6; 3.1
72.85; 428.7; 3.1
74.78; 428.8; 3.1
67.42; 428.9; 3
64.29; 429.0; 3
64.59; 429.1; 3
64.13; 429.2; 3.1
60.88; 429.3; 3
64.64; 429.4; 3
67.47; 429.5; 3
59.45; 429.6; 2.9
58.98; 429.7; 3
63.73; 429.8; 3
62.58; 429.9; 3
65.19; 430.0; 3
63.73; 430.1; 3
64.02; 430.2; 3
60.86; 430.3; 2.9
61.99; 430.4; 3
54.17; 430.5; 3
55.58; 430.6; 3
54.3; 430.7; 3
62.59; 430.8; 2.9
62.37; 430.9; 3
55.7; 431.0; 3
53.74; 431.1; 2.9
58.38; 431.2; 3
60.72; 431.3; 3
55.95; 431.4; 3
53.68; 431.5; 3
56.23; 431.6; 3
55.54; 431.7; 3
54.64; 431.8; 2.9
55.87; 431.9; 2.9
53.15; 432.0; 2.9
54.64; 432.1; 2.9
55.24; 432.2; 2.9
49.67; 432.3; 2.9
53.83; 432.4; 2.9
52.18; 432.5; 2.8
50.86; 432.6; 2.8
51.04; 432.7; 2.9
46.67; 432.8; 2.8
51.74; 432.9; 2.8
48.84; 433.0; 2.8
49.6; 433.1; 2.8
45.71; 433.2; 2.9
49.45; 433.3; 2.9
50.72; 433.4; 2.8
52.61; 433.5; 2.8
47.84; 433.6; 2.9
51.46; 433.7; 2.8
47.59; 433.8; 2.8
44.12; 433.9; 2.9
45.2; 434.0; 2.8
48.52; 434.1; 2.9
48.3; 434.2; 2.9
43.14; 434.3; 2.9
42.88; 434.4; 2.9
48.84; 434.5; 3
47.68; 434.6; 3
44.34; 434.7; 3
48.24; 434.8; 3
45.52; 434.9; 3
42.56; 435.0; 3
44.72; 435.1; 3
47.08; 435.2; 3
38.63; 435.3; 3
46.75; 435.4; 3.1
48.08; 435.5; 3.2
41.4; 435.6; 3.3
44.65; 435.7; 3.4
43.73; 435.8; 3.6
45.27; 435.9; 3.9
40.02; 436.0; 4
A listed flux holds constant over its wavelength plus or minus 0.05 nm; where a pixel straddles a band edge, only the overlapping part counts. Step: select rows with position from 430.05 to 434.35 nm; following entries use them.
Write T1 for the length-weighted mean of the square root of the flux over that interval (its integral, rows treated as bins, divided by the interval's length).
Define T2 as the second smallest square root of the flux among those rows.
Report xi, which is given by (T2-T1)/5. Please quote -0.130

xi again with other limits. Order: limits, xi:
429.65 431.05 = -0.080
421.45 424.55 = -0.121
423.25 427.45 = -0.188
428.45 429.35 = -0.040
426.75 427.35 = -0.021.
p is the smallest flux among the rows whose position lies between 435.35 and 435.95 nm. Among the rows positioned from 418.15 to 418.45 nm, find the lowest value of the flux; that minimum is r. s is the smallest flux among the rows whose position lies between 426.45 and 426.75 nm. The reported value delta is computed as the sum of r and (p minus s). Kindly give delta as -4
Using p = 41.4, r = 41.21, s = 86.13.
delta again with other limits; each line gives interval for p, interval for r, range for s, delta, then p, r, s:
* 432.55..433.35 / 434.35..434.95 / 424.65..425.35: 16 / 45.71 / 42.88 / 72.32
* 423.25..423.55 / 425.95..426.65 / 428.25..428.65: 79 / 60.01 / 85.11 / 66.33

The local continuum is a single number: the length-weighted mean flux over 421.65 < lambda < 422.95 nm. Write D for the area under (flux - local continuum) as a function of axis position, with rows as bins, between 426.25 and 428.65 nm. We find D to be 62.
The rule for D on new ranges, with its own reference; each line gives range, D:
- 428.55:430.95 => 25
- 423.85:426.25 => 55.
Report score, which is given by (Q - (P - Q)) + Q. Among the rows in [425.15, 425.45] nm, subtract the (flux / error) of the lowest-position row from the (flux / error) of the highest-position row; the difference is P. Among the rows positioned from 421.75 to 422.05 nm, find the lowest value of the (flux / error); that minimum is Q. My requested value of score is 50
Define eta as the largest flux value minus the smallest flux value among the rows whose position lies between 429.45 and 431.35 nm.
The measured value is 14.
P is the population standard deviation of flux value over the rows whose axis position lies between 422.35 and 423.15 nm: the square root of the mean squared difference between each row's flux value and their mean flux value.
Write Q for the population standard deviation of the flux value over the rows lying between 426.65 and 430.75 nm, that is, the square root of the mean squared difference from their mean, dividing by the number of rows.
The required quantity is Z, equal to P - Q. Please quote -7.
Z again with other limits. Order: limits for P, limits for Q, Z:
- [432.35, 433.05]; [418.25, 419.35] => 0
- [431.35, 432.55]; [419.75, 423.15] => -3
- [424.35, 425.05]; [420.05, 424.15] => -3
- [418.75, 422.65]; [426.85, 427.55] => 3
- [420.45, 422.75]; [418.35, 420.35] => 0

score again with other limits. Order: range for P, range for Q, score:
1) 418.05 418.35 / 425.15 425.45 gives 71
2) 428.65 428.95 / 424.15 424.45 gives 66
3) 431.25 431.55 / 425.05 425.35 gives 74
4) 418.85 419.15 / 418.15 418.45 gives 42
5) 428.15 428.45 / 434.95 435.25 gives 42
